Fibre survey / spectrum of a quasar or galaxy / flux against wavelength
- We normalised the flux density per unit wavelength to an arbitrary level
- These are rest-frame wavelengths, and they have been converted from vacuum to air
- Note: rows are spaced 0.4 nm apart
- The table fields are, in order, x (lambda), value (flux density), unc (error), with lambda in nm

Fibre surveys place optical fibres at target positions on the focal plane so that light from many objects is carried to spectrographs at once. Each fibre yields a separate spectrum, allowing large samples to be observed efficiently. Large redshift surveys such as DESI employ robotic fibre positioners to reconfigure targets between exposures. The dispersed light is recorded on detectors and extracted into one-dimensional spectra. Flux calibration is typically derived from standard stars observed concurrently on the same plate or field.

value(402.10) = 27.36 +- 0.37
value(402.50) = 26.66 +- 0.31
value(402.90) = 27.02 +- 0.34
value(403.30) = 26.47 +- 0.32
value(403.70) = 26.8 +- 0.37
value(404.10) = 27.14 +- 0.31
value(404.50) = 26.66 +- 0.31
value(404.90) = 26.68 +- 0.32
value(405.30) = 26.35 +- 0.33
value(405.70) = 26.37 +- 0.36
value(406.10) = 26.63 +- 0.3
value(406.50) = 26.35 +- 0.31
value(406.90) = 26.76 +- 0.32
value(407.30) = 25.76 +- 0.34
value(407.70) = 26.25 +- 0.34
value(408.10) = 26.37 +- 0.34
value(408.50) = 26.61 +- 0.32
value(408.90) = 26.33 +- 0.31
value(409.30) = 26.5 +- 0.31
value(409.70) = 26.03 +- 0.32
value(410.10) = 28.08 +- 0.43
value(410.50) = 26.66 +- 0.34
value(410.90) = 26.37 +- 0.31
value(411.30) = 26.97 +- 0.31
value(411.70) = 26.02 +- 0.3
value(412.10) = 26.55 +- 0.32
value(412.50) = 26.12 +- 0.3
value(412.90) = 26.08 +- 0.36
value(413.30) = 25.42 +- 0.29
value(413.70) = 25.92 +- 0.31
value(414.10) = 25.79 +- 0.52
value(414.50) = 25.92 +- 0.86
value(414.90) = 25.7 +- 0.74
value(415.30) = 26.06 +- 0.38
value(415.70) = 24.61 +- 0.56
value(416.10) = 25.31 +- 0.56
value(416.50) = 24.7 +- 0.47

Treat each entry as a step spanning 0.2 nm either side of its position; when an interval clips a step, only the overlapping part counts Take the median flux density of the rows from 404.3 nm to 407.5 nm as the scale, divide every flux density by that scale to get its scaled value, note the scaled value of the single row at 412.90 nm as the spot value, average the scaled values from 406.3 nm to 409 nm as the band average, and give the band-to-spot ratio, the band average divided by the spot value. 1.01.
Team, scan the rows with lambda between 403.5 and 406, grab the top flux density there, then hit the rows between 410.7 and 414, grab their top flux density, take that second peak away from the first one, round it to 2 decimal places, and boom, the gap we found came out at 0.17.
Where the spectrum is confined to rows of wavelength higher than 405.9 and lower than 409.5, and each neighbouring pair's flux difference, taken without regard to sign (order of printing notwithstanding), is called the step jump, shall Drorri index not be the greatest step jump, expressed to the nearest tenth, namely 1.0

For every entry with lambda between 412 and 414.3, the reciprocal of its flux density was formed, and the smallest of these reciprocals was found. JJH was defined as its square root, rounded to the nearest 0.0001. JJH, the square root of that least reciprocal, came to 0.1941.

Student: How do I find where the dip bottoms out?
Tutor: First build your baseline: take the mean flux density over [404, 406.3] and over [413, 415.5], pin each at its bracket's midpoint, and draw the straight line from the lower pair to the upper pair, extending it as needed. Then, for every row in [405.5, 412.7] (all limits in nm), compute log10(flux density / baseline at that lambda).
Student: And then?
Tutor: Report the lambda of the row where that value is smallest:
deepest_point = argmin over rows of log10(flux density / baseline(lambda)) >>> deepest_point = 407.30 nm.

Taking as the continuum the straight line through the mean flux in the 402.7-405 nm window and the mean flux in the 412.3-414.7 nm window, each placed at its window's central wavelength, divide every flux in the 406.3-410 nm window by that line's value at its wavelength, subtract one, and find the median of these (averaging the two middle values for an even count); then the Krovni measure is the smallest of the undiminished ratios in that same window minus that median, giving 0.974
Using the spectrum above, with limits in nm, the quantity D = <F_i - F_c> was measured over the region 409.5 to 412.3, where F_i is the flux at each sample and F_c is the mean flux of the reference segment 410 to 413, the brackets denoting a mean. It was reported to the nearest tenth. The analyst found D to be 0.1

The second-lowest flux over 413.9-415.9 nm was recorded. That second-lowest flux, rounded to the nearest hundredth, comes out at 25.70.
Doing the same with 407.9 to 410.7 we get 26.33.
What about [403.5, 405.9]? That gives 26.37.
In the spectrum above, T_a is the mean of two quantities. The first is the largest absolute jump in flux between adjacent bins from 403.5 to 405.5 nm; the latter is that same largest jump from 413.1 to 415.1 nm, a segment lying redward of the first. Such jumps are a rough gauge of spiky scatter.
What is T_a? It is 0.49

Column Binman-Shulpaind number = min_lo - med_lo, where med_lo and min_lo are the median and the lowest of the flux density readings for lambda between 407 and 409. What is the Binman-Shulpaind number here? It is -0.57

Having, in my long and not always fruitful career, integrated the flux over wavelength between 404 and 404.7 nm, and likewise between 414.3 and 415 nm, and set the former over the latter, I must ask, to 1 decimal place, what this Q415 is 1.0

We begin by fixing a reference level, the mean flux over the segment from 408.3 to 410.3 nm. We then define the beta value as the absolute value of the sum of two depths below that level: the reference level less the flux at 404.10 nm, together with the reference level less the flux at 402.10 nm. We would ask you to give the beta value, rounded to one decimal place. 1.1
